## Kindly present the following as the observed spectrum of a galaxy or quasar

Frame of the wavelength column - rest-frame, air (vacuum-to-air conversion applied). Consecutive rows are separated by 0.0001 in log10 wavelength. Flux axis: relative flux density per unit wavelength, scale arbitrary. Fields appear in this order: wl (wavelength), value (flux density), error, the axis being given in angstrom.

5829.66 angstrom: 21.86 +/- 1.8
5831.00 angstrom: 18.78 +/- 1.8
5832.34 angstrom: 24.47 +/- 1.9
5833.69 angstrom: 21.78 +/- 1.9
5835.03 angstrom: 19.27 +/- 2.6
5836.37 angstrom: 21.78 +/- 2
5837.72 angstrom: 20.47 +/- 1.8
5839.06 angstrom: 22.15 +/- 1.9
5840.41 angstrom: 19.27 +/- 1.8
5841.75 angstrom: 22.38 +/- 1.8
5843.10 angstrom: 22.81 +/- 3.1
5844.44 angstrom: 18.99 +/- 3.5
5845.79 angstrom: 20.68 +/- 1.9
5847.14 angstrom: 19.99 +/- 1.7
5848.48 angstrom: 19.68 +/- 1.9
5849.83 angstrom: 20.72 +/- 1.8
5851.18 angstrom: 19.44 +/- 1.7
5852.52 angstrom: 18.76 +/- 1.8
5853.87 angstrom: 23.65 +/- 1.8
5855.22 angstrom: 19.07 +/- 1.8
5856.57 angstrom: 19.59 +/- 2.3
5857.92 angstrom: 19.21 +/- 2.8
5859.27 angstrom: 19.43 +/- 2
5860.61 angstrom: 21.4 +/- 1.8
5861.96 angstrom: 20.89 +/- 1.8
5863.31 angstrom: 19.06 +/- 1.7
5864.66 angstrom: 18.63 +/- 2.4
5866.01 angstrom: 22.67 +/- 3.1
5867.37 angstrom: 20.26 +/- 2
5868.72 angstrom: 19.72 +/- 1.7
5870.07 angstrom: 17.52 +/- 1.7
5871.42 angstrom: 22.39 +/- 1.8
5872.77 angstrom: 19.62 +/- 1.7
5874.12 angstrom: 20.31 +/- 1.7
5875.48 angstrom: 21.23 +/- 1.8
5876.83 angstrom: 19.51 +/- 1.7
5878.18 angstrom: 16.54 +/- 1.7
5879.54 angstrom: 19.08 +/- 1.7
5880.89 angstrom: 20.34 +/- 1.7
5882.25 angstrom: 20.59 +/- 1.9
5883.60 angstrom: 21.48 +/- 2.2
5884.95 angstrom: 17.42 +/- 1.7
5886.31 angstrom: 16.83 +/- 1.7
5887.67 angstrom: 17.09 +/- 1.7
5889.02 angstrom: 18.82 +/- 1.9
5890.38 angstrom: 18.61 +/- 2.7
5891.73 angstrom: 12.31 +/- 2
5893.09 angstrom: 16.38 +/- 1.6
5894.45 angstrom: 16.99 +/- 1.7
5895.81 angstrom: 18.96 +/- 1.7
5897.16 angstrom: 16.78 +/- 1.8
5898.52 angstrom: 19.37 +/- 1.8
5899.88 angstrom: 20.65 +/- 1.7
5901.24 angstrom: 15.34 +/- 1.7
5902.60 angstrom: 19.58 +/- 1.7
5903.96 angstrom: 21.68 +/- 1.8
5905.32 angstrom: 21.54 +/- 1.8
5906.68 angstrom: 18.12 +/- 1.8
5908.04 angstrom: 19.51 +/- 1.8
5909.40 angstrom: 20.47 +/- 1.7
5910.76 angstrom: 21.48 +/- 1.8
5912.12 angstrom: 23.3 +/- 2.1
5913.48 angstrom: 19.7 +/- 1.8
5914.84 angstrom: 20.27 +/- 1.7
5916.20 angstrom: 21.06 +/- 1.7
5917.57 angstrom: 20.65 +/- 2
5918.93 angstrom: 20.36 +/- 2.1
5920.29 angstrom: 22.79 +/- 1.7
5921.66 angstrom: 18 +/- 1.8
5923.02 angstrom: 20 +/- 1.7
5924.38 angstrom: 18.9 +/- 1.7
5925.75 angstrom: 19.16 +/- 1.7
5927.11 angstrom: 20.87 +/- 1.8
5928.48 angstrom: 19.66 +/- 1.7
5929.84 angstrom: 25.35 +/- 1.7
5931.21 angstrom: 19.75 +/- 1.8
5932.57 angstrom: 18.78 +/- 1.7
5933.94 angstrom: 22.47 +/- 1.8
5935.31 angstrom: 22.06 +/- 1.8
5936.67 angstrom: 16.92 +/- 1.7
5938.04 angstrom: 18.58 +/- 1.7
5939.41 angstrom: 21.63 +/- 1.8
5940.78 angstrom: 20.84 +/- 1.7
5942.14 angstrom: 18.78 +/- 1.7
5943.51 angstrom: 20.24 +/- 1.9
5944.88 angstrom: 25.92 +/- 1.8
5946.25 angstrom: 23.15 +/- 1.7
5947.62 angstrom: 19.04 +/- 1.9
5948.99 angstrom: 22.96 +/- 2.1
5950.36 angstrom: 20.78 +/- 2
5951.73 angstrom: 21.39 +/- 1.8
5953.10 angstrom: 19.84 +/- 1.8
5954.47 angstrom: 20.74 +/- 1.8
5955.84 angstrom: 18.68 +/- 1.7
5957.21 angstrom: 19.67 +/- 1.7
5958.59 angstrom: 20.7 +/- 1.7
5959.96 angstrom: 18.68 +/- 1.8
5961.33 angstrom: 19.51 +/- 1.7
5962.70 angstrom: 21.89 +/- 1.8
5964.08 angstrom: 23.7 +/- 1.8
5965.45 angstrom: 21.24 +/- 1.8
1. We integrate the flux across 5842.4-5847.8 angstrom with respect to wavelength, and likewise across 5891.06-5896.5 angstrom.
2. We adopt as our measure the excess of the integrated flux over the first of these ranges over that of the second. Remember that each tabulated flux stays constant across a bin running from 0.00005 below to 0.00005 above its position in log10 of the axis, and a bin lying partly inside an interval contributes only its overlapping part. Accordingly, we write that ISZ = 23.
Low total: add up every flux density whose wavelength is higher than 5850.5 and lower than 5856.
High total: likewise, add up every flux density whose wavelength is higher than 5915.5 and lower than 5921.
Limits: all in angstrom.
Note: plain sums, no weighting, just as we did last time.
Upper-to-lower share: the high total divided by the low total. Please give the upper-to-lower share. 1.05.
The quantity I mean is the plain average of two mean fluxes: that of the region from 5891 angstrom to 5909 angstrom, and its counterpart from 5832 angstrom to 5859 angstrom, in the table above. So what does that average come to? 19.5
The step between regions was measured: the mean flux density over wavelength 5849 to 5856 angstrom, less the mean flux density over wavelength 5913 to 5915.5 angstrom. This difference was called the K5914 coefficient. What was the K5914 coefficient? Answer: 0.3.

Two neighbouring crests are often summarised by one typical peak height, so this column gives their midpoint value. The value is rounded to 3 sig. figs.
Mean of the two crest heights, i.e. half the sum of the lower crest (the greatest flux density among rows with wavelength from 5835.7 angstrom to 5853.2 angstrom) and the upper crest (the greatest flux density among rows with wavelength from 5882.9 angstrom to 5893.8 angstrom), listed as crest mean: 22.1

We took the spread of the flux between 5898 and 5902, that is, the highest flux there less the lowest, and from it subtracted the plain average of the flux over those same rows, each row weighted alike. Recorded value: -13.1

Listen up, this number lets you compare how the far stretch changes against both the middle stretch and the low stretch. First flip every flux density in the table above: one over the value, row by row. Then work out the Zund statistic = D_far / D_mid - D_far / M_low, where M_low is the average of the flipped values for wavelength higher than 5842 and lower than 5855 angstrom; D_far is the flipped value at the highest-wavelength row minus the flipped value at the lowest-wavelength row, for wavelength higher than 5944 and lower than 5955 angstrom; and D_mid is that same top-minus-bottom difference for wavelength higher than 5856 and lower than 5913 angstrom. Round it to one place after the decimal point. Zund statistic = -1.4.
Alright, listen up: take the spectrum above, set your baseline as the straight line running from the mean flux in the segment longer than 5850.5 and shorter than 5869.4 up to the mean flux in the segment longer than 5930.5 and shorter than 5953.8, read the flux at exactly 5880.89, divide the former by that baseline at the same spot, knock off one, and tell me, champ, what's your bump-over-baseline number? 0.002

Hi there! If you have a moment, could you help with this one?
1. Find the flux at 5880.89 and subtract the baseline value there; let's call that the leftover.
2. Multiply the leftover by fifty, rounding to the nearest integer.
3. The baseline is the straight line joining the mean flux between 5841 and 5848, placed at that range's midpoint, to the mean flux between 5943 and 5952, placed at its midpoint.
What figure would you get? -48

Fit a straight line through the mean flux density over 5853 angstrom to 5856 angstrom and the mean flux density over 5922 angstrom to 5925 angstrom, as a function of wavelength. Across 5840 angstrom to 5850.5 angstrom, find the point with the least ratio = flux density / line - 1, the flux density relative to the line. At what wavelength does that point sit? 5844.44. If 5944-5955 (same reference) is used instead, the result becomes 5947.62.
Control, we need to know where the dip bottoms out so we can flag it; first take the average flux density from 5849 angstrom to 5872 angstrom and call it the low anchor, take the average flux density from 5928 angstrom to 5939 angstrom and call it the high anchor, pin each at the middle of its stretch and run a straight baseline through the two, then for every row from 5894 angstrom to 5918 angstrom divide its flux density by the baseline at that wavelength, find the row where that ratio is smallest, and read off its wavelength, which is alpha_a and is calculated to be 5901.24 angstrom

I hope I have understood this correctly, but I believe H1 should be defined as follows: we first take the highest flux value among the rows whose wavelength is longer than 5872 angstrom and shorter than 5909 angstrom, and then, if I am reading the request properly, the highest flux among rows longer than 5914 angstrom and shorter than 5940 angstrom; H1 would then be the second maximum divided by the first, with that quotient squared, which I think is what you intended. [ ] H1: 1.37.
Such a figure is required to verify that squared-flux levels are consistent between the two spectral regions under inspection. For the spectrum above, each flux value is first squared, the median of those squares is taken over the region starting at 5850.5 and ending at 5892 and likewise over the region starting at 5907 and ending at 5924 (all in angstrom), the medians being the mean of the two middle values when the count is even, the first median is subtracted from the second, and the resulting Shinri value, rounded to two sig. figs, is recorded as 39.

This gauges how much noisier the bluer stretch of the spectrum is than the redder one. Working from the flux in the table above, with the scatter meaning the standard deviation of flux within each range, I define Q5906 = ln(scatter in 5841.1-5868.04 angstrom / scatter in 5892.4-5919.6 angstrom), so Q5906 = -0.30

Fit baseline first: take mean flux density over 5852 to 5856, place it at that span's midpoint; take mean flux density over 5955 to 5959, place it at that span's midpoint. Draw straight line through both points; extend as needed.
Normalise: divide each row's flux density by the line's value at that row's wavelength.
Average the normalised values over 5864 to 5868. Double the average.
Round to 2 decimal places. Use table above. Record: 2.01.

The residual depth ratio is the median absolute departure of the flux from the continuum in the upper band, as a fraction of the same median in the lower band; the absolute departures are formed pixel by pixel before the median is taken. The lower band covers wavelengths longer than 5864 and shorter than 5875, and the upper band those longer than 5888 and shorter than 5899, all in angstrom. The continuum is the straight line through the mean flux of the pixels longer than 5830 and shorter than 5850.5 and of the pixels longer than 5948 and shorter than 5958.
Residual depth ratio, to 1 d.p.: 2.1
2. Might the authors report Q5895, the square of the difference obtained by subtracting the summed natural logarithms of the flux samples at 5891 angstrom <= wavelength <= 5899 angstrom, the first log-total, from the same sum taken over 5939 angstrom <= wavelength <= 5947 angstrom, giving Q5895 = 2.51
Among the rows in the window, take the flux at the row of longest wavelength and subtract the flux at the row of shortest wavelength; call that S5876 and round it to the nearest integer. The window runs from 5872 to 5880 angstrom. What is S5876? -1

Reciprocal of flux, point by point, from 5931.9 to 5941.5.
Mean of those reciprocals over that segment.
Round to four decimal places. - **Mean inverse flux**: 0.0500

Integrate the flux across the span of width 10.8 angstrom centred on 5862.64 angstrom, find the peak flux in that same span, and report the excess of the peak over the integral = -195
